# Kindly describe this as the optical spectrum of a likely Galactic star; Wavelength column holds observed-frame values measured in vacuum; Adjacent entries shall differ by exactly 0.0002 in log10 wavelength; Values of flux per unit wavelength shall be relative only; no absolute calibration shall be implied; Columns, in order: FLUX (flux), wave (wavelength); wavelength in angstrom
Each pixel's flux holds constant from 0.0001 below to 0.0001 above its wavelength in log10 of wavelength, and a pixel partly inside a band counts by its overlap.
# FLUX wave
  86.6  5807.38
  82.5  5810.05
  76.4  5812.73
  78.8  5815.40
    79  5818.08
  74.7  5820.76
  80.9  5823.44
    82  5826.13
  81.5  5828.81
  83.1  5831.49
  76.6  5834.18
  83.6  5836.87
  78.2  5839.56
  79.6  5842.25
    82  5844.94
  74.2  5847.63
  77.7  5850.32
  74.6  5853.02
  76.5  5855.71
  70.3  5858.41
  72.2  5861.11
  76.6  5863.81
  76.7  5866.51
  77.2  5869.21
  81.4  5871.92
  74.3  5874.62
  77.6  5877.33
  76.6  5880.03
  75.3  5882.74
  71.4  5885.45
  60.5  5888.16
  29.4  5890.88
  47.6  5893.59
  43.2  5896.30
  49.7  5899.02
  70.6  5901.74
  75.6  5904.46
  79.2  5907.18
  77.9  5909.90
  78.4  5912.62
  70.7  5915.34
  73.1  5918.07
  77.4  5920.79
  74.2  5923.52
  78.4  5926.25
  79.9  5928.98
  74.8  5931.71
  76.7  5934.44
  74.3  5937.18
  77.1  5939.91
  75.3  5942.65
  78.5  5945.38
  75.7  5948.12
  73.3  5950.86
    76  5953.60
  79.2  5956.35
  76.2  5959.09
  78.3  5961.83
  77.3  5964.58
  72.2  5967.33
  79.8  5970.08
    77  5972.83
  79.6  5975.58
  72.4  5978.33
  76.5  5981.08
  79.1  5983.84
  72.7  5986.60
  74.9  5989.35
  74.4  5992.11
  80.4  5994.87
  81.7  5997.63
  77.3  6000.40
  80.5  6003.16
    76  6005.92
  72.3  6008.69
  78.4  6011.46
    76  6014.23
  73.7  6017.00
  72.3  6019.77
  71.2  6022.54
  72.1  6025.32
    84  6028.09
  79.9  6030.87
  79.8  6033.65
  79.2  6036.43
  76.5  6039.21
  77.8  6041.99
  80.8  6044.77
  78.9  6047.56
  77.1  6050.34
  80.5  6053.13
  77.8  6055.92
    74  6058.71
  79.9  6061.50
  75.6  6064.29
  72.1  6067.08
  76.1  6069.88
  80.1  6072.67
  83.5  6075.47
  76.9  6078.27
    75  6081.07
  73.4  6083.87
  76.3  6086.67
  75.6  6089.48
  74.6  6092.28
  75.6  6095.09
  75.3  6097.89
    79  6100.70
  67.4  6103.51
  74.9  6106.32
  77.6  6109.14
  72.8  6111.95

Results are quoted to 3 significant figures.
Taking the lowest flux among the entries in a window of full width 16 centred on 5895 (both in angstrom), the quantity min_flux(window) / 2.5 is 11.8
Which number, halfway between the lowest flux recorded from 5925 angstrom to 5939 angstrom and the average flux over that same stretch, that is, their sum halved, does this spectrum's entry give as 75.6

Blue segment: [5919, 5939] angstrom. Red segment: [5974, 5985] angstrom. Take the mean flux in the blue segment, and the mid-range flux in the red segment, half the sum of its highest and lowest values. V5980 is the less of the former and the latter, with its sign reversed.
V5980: -76.0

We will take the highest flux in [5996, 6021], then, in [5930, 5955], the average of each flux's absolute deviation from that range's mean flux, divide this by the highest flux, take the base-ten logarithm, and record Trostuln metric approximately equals -1.84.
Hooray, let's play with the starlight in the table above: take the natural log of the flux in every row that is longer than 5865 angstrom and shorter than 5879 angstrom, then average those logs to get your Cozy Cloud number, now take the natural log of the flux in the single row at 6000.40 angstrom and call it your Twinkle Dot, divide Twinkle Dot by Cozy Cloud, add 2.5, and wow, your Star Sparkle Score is 3.50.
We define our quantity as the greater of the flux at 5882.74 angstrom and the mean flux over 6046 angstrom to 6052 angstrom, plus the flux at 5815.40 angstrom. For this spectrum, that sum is 157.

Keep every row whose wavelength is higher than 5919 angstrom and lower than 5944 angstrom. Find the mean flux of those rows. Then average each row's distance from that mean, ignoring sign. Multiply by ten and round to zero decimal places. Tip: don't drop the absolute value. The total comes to 16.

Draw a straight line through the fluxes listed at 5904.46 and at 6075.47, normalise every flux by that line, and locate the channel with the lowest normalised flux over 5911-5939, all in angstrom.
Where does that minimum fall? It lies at 5915.34 angstrom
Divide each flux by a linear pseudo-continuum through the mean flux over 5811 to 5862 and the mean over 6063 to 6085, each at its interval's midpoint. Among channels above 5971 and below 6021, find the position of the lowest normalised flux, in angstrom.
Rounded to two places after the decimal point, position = 5978.33 angstrom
